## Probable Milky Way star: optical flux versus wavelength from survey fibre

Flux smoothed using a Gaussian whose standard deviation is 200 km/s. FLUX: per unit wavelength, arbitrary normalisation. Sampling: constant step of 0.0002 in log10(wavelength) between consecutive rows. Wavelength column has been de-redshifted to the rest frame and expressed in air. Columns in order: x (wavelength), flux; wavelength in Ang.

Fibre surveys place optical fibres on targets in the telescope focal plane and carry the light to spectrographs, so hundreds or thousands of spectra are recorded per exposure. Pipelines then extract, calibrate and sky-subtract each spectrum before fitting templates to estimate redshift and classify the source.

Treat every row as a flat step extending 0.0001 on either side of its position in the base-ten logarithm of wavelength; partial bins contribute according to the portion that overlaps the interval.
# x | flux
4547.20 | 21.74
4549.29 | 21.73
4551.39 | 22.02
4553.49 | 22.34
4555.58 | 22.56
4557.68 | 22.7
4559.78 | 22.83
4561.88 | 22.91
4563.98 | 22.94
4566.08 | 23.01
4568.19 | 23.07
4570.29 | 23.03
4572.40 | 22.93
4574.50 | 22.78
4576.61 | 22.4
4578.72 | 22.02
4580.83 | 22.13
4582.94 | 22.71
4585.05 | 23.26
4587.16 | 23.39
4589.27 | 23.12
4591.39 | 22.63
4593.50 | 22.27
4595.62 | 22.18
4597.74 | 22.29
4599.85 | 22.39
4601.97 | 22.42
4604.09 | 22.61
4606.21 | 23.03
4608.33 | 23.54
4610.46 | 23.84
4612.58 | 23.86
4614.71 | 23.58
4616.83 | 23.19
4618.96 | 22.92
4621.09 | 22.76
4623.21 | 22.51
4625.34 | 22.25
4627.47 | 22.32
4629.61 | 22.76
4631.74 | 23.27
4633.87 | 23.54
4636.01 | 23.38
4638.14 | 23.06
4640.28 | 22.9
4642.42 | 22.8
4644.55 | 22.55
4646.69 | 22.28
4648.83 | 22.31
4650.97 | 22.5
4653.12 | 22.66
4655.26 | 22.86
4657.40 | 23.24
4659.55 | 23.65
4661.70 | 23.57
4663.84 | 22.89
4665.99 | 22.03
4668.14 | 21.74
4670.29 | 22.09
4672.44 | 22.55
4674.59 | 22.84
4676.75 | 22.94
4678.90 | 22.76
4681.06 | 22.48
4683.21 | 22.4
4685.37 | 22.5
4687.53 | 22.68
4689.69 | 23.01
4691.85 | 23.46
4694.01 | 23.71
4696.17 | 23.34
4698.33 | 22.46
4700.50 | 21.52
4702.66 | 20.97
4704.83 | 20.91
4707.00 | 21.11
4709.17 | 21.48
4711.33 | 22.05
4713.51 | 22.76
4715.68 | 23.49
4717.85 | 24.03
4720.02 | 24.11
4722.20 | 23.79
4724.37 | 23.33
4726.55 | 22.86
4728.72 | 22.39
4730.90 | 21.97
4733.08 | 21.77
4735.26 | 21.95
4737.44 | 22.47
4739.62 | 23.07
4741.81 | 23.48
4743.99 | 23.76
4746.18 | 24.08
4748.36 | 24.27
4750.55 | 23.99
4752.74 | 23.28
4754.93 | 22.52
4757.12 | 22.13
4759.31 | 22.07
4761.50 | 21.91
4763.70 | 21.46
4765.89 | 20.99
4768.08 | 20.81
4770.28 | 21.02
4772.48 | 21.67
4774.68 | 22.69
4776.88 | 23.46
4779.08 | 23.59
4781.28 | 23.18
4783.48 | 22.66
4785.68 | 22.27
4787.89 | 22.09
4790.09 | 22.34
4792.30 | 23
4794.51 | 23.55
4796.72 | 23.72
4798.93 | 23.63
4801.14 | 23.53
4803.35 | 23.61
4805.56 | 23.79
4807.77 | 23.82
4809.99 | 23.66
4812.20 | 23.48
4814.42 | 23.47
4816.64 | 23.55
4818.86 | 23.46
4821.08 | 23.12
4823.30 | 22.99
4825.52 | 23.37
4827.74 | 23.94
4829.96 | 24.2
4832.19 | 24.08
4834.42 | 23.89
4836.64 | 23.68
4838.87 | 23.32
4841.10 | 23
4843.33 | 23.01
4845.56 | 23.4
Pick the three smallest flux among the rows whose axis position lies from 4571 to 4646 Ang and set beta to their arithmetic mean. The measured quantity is 22.1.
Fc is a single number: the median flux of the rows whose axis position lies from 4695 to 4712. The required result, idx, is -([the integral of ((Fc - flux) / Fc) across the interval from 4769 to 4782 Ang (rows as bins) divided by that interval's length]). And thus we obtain 0.05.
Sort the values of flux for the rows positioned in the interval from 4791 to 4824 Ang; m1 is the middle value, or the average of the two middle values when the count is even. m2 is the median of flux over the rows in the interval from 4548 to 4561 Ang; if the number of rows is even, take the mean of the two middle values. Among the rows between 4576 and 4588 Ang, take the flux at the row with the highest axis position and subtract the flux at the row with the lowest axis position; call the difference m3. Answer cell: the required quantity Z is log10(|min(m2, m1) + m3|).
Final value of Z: 1.370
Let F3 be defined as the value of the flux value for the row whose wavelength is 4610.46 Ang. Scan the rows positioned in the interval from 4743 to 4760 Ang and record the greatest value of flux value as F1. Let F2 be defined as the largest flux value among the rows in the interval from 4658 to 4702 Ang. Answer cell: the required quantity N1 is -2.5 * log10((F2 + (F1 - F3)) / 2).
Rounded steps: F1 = 24.27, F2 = 23.71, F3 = 23.84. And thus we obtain -2.70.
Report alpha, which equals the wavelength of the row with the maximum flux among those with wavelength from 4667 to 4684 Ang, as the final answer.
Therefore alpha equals 4676.75 Ang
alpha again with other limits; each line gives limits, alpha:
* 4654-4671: 4659.55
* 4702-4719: 4717.85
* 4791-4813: 4807.77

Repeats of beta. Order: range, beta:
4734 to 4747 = 22.5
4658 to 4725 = 21.0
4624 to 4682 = 22.0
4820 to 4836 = 23.2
